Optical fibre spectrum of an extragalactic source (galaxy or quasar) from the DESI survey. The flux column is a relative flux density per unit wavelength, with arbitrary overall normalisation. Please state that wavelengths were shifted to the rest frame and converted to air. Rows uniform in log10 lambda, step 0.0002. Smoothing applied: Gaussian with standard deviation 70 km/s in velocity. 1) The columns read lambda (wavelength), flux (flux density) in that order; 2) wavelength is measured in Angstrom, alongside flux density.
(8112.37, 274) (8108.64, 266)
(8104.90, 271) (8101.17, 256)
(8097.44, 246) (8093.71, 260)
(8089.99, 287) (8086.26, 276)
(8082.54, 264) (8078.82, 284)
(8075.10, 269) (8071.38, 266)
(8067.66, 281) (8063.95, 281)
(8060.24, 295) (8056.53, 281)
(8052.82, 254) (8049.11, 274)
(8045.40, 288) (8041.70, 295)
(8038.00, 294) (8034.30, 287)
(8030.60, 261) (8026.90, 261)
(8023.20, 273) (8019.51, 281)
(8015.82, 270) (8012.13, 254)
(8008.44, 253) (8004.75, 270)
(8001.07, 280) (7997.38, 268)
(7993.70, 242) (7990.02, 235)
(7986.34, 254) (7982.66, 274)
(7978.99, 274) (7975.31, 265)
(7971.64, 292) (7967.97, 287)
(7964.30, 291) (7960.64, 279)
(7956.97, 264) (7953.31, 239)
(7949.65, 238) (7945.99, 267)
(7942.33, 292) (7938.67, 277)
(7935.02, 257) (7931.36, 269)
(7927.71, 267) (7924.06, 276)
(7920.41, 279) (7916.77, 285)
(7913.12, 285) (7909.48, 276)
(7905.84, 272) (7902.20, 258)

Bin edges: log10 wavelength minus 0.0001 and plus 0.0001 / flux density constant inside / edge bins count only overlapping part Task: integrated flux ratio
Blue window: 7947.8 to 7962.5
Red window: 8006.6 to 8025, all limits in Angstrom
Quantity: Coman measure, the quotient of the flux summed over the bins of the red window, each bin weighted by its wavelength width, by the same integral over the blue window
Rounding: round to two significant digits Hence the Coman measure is 1.3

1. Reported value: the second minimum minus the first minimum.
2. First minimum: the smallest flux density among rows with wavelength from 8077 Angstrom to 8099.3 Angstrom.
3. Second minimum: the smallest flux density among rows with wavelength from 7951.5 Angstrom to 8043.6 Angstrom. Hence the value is -11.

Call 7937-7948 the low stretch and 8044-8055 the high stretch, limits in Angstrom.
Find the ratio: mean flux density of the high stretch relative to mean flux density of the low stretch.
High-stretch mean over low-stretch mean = 0.98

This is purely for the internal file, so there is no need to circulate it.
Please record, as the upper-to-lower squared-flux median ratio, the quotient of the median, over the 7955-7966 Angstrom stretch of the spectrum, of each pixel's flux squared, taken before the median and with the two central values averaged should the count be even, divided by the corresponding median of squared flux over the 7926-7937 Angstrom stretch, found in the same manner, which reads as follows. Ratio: 1.09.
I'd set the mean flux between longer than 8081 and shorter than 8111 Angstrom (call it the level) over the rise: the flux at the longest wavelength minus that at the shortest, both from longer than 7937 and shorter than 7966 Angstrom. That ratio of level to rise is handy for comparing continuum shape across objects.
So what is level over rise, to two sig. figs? 19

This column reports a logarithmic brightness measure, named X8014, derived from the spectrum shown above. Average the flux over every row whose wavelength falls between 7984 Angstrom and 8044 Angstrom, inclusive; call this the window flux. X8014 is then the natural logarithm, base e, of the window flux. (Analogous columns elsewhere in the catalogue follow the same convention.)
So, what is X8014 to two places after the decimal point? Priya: 5.59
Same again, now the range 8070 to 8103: 5.59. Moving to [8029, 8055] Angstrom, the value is 5.63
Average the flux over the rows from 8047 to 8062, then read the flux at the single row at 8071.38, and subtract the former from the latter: -10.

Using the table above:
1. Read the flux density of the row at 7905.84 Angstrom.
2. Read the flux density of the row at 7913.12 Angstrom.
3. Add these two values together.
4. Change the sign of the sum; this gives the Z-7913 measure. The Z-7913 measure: -557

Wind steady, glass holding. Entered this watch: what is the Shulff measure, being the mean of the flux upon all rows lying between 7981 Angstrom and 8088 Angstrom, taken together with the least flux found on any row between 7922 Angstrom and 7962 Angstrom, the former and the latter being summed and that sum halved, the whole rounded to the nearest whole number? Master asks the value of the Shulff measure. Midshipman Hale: 255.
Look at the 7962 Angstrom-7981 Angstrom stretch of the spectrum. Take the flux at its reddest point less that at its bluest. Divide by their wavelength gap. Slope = -1.2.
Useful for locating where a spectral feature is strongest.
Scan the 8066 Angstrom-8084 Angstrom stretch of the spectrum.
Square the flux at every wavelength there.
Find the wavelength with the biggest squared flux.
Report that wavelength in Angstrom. 8078.82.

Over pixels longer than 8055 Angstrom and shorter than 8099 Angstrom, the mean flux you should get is 274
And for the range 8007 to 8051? 274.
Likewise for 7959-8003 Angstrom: 270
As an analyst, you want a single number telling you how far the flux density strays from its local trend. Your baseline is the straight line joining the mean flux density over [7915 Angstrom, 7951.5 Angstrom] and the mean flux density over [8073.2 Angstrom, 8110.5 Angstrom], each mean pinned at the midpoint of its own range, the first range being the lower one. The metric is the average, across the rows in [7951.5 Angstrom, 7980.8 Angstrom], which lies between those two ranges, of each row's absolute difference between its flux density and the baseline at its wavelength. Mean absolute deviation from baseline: 14.4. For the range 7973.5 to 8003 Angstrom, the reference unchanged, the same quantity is 12.9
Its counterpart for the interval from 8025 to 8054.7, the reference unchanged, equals 15.6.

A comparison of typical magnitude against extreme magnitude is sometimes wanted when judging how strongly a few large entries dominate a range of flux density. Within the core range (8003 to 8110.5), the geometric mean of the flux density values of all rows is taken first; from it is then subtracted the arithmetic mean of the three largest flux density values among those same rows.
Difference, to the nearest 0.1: -22.7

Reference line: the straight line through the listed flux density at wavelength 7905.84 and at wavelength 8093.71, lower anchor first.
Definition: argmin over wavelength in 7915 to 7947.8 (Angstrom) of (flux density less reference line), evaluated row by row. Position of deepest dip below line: 7935.02 Angstrom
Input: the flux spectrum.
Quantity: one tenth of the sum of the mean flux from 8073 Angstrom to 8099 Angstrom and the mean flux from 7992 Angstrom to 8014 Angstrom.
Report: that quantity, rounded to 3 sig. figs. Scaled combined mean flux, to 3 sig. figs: 53.1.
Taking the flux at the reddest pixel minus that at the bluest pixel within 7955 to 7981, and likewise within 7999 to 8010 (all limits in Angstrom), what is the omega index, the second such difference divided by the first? -2.7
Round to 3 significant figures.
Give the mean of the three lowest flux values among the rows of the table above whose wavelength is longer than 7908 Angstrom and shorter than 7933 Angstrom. 271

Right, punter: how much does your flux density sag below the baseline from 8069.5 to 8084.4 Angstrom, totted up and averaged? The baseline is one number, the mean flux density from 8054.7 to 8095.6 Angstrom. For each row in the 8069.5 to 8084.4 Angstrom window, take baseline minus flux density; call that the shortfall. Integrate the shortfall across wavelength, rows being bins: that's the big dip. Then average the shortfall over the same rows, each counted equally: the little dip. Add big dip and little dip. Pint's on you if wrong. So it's 95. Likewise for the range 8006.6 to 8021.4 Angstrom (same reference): 193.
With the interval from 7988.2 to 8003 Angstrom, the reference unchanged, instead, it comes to 322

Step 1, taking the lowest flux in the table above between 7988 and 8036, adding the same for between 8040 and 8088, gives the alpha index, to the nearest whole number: 489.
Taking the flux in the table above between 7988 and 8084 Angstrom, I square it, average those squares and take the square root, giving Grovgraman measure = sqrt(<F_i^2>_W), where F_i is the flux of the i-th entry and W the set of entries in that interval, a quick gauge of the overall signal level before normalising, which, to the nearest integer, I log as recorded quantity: 272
